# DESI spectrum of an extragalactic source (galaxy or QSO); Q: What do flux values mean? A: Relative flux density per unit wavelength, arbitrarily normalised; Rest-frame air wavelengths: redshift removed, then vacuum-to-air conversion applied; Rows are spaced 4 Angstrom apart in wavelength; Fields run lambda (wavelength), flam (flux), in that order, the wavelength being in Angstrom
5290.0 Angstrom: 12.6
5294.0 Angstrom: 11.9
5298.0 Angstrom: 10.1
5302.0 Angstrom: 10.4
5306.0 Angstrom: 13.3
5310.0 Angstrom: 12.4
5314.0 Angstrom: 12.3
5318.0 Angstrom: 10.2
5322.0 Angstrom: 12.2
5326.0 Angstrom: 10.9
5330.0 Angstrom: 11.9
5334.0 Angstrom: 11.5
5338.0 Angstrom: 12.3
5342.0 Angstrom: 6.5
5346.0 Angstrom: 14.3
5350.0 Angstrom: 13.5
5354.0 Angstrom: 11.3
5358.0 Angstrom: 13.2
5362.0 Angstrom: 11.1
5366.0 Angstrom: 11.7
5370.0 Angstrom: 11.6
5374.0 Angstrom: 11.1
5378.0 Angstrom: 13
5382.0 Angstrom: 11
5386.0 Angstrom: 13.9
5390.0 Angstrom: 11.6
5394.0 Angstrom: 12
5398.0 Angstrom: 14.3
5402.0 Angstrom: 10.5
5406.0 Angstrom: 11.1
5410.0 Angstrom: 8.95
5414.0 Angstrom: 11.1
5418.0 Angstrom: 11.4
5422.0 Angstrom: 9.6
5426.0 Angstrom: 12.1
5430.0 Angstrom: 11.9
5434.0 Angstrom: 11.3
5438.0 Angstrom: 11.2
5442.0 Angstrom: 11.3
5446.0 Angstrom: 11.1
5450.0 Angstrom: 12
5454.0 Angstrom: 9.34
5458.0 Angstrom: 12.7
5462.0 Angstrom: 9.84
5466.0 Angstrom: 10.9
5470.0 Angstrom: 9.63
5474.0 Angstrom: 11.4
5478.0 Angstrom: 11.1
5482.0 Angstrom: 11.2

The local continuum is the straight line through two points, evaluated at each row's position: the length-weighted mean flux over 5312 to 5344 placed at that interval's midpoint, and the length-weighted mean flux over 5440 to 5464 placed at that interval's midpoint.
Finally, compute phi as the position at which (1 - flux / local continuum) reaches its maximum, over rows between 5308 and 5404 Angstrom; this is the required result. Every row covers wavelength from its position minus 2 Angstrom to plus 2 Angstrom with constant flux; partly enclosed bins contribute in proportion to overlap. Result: 5342.0 Angstrom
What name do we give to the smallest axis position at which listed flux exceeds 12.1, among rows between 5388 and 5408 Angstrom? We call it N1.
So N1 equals 5398.0 Angstrom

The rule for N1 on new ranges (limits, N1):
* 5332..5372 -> 5338.0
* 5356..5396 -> 5358.0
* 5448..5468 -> 5458.0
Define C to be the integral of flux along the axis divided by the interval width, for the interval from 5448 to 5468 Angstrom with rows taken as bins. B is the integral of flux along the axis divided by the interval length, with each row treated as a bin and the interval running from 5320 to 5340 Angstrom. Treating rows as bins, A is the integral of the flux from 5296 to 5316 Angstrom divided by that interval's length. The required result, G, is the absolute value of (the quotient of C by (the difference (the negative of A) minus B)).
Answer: 0.47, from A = 11.7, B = 11.76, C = 11.0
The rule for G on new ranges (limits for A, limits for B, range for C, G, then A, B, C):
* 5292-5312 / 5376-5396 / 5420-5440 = 0.47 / 11.6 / 12.30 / 11.2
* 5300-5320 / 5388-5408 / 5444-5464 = 0.47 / 11.7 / 11.90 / 11.0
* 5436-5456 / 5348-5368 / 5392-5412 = 0.49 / 11.0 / 12.16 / 11.4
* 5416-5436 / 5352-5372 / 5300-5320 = 0.51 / 11.3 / 11.78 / 11.7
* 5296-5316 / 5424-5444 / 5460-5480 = 0.45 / 11.7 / 11.56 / 10.6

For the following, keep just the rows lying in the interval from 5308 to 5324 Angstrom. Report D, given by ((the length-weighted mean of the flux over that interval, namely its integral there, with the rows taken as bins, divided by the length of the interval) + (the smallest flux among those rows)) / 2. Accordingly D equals 11.0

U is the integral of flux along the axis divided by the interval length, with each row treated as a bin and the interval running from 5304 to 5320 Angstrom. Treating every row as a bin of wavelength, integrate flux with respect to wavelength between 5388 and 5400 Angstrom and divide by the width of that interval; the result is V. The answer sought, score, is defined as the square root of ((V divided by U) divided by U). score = 0.295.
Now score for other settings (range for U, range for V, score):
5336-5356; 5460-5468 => 0.278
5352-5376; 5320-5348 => 0.289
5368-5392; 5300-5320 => 0.284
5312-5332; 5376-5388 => 0.309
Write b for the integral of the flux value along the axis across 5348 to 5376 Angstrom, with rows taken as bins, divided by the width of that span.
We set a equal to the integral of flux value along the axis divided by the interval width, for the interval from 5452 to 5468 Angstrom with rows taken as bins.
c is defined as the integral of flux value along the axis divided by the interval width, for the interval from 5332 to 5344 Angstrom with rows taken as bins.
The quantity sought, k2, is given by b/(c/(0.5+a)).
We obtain 13.2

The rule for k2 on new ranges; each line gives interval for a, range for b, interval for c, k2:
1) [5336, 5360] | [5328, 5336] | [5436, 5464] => 13.1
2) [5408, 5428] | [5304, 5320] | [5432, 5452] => 11.8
